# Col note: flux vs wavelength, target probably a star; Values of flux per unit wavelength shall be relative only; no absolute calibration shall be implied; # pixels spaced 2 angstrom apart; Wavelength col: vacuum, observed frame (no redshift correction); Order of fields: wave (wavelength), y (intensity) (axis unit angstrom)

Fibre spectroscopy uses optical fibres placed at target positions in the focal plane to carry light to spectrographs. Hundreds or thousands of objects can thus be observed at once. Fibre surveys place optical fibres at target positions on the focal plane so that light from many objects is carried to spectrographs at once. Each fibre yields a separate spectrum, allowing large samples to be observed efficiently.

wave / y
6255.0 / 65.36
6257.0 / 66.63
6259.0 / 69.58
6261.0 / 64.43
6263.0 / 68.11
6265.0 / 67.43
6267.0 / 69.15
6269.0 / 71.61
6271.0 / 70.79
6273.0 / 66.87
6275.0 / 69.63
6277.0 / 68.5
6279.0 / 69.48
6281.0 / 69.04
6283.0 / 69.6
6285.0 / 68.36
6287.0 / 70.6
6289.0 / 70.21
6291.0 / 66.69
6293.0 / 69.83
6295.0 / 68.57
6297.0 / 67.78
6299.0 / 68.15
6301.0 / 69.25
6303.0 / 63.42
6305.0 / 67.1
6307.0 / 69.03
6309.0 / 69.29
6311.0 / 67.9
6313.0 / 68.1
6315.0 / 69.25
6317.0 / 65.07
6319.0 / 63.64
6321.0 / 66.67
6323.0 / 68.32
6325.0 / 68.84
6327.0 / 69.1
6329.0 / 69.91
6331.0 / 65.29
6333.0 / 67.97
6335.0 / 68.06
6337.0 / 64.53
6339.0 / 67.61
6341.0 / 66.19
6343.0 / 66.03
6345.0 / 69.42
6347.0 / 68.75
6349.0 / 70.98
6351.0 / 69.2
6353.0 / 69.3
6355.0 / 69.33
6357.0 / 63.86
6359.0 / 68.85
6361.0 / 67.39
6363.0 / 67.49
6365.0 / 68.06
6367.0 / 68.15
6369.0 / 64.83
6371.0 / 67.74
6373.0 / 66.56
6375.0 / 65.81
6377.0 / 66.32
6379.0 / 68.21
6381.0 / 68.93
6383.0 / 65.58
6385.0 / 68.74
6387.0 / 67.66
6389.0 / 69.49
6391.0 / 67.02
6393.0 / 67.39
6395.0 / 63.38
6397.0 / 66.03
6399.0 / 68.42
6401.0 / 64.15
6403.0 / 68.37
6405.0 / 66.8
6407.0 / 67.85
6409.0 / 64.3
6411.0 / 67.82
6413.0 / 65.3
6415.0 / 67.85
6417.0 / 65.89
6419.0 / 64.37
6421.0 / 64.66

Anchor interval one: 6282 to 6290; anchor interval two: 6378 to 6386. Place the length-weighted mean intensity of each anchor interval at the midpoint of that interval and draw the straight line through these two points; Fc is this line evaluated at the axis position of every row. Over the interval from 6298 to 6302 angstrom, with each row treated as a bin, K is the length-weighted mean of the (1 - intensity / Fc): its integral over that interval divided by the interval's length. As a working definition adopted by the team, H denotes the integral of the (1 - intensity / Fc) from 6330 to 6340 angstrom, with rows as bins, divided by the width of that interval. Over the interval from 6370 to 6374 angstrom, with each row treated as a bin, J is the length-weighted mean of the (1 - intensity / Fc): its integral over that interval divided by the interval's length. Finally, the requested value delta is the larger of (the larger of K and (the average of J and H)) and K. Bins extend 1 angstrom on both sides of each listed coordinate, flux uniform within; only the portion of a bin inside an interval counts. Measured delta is 0.0217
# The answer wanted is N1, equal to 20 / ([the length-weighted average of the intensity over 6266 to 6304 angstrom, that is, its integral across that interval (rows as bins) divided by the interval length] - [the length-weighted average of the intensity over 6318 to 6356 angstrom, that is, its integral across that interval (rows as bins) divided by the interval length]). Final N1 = 21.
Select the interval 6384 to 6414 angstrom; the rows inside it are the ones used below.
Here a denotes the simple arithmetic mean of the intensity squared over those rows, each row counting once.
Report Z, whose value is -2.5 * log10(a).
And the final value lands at -9.13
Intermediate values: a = 4472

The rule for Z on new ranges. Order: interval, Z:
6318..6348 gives -9.14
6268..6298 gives -9.20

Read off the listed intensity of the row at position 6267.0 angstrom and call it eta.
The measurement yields 69.15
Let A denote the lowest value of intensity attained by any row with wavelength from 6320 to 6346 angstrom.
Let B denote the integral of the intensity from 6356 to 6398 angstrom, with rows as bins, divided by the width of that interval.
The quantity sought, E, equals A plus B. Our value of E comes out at 132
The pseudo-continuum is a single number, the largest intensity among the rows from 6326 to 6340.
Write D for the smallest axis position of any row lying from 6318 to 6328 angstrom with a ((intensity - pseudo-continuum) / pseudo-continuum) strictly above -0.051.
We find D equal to 6321.0 angstrom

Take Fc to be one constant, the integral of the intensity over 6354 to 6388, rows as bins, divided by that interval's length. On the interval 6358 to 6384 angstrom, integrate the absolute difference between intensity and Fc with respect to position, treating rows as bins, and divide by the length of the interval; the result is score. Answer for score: 1.07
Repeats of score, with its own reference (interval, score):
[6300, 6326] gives 1.71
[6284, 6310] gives 1.77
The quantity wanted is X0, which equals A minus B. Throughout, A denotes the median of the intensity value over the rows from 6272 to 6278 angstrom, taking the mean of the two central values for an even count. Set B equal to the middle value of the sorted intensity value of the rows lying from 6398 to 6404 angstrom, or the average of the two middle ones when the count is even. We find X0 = 0.1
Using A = 68.5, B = 68.4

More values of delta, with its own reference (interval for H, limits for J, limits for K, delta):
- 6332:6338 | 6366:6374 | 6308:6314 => 0.0232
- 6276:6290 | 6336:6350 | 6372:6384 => 0.0153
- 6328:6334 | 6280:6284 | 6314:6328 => 0.0254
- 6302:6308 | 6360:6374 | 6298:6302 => 0.0275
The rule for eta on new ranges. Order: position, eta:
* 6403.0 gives 68.37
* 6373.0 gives 66.56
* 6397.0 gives 66.03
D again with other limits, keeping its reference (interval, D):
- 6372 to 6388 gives 6373.0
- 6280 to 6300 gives 6281.0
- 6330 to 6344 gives 6333.0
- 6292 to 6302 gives 6293.0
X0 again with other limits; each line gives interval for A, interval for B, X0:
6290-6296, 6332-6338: 0.6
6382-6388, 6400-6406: 0.9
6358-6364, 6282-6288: -2.1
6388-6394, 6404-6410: 0.6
